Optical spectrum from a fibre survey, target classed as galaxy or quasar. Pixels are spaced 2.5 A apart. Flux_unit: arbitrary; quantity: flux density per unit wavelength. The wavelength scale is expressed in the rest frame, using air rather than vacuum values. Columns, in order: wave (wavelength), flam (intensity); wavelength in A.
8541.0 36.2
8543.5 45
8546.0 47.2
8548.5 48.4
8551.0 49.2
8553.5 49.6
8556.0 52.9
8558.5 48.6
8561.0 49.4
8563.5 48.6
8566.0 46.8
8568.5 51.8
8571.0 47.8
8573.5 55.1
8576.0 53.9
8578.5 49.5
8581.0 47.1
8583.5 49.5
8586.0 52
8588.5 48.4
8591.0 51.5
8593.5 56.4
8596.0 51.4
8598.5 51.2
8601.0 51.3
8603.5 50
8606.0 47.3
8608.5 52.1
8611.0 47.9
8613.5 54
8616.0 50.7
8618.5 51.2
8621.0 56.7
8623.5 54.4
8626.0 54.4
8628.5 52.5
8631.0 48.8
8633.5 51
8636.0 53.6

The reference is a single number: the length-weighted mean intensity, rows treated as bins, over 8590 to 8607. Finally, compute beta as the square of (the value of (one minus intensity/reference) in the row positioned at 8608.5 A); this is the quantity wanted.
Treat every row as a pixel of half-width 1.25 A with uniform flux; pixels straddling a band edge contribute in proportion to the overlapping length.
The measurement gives 0.0002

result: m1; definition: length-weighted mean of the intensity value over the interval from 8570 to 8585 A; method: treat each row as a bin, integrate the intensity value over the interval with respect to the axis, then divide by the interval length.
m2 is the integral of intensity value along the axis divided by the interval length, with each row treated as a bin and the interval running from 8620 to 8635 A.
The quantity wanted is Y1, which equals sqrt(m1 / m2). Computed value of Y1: 0.98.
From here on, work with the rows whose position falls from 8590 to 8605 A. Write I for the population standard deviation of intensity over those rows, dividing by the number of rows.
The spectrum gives 2.05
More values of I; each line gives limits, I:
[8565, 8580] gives 3.05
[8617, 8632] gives 2.54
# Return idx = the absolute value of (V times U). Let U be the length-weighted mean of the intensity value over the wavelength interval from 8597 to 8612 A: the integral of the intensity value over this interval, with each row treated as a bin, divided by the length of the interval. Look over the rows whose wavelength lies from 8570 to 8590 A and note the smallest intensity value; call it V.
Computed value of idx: 2356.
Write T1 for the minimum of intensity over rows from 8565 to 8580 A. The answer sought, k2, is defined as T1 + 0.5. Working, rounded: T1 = 46.8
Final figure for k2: 47.3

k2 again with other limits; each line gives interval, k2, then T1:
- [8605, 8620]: 47.8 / 47.3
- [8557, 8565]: 49.1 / 48.6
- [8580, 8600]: 47.6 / 47.1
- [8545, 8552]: 47.7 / 47.2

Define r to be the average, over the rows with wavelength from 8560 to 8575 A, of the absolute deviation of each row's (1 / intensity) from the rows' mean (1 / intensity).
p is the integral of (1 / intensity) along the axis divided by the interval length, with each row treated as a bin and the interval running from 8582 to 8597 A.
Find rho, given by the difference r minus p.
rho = -0.0186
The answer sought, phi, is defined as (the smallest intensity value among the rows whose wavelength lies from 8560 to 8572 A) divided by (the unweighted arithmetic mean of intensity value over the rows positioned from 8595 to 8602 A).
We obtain 0.91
